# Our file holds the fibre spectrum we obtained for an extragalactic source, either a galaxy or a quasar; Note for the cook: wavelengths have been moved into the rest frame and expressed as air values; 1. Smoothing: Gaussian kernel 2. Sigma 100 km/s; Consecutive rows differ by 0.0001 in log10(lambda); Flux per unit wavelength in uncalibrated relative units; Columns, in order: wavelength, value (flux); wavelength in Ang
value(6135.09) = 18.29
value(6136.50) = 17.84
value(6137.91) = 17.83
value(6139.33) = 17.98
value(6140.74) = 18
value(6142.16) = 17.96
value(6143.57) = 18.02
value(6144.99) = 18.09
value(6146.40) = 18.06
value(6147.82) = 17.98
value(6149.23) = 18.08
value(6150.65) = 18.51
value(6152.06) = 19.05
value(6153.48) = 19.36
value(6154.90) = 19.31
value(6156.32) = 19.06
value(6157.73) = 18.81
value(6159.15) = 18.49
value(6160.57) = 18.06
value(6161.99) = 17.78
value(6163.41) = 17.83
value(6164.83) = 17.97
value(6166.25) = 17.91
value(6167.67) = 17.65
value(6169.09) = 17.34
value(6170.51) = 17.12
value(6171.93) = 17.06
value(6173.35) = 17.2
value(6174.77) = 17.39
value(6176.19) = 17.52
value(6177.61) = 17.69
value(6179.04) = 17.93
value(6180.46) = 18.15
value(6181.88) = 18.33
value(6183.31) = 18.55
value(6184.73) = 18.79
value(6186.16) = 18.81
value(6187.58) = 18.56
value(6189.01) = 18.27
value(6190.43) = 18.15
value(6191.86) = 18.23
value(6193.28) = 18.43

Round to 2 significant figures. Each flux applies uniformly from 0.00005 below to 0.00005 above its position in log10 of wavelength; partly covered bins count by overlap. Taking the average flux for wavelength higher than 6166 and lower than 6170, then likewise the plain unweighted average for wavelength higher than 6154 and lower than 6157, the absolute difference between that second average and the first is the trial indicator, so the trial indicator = 1.6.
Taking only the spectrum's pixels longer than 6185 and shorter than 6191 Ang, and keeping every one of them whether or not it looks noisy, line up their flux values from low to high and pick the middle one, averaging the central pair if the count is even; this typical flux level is 18.4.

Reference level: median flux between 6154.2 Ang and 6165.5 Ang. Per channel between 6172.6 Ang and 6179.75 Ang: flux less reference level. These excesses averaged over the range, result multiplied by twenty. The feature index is -15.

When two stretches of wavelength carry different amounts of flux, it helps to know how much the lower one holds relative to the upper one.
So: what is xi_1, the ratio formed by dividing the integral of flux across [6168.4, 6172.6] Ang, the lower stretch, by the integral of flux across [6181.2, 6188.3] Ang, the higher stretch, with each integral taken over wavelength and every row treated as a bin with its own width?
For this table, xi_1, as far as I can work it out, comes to 0.55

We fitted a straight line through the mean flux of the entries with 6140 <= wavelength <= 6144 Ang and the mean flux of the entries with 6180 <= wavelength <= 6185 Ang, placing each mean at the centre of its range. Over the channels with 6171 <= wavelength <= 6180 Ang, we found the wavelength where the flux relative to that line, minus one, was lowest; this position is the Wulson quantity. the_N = 6171.93 Ang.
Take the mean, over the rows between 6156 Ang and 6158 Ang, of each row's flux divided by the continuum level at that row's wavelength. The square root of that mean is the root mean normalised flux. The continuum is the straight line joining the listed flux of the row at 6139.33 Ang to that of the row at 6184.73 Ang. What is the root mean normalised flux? 1.02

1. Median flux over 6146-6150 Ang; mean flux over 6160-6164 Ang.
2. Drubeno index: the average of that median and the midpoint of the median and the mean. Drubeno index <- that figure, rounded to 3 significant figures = 18.0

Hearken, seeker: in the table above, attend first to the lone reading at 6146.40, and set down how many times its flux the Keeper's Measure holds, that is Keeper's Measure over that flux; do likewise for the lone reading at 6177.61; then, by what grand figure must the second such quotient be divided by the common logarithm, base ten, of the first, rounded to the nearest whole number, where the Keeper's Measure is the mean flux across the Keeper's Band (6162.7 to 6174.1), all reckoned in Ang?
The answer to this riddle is -74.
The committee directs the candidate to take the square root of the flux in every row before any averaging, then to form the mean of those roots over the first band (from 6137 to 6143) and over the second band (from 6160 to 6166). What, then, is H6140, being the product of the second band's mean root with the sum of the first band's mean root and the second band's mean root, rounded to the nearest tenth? 35.8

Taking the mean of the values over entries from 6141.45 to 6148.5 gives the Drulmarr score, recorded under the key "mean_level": 18.0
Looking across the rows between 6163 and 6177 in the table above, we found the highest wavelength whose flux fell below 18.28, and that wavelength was 6176.19 Ang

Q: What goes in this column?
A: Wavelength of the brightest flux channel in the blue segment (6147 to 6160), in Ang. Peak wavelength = 6153.48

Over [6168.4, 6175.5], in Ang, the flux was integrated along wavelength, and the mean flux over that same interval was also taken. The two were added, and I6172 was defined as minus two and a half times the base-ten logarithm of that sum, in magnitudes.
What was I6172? -5.36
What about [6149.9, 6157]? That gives -5.47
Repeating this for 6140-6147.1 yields -5.41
